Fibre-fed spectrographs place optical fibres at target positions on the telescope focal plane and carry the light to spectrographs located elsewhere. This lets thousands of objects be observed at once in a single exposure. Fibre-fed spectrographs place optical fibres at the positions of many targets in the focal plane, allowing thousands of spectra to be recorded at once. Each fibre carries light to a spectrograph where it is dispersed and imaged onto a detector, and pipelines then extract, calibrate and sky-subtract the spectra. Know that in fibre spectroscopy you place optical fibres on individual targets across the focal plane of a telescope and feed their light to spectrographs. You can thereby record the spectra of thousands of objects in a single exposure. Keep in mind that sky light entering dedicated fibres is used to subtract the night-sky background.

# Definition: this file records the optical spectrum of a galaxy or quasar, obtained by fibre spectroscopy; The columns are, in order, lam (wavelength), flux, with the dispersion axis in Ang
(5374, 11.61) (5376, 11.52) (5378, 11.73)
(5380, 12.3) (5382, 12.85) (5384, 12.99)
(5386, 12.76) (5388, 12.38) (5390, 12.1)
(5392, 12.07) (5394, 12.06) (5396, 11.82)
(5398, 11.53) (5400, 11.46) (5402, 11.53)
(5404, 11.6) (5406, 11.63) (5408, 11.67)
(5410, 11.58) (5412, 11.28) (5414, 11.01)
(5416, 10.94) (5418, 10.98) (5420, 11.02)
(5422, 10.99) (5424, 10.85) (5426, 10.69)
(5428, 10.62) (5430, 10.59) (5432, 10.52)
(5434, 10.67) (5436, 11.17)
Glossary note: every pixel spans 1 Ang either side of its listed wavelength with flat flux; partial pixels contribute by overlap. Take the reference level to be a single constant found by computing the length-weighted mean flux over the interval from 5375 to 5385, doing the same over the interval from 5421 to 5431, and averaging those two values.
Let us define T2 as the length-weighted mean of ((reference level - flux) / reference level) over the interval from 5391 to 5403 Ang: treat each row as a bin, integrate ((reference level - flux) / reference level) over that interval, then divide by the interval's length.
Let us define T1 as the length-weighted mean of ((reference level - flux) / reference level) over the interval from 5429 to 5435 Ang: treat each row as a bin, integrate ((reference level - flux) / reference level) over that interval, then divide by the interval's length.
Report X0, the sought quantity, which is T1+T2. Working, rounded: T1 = 0.08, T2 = -0.02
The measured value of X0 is 0.06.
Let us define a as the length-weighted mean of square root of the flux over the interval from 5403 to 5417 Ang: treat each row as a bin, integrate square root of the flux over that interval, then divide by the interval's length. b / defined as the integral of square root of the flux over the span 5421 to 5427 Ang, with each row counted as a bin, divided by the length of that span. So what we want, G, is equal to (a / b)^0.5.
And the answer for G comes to 1.01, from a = 3.37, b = 3.29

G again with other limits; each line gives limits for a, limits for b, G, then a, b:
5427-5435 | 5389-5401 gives 0.97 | 3.26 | 3.44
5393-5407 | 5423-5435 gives 1.02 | 3.41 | 3.26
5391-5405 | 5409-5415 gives 1.01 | 3.42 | 3.36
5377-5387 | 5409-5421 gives 1.03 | 3.54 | 3.34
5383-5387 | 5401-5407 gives 1.03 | 3.59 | 3.40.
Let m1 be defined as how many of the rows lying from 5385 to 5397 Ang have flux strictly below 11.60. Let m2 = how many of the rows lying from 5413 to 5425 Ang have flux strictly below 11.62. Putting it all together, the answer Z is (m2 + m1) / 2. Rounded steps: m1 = 0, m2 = 6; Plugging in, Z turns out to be 3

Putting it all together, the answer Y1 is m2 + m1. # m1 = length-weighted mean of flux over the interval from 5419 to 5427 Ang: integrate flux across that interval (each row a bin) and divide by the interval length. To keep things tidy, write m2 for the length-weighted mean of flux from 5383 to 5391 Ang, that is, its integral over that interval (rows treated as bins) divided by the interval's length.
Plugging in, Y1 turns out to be 23.4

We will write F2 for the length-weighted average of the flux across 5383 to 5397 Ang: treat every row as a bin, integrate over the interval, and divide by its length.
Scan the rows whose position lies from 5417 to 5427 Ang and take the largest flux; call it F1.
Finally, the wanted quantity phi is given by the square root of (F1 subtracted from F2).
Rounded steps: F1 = 11.02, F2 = 12.3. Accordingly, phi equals 1.1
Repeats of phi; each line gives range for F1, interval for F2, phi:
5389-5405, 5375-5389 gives 0.5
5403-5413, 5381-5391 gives 1.0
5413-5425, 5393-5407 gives 0.8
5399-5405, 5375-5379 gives 0.2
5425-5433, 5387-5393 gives 1.2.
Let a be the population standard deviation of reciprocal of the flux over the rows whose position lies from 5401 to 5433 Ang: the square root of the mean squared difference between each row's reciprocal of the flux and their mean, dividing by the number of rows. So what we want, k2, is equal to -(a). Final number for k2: -0.0032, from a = 0.0032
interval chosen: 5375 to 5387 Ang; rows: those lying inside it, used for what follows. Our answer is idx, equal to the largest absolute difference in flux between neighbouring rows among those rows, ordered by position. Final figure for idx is 0.57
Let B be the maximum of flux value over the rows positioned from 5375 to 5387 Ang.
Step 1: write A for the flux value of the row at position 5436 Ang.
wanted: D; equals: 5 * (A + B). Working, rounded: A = 11.17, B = 12.99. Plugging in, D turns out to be 121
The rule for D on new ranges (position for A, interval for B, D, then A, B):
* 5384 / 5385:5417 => 129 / 12.99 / 12.76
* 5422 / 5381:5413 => 120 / 10.99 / 12.99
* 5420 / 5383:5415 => 120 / 11.02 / 12.99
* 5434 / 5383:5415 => 118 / 10.67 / 12.99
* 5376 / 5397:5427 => 116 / 11.52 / 11.67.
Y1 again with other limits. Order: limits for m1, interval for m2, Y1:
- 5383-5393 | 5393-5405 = 24.1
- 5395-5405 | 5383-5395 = 24.0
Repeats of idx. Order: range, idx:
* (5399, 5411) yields 0.09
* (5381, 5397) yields 0.38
